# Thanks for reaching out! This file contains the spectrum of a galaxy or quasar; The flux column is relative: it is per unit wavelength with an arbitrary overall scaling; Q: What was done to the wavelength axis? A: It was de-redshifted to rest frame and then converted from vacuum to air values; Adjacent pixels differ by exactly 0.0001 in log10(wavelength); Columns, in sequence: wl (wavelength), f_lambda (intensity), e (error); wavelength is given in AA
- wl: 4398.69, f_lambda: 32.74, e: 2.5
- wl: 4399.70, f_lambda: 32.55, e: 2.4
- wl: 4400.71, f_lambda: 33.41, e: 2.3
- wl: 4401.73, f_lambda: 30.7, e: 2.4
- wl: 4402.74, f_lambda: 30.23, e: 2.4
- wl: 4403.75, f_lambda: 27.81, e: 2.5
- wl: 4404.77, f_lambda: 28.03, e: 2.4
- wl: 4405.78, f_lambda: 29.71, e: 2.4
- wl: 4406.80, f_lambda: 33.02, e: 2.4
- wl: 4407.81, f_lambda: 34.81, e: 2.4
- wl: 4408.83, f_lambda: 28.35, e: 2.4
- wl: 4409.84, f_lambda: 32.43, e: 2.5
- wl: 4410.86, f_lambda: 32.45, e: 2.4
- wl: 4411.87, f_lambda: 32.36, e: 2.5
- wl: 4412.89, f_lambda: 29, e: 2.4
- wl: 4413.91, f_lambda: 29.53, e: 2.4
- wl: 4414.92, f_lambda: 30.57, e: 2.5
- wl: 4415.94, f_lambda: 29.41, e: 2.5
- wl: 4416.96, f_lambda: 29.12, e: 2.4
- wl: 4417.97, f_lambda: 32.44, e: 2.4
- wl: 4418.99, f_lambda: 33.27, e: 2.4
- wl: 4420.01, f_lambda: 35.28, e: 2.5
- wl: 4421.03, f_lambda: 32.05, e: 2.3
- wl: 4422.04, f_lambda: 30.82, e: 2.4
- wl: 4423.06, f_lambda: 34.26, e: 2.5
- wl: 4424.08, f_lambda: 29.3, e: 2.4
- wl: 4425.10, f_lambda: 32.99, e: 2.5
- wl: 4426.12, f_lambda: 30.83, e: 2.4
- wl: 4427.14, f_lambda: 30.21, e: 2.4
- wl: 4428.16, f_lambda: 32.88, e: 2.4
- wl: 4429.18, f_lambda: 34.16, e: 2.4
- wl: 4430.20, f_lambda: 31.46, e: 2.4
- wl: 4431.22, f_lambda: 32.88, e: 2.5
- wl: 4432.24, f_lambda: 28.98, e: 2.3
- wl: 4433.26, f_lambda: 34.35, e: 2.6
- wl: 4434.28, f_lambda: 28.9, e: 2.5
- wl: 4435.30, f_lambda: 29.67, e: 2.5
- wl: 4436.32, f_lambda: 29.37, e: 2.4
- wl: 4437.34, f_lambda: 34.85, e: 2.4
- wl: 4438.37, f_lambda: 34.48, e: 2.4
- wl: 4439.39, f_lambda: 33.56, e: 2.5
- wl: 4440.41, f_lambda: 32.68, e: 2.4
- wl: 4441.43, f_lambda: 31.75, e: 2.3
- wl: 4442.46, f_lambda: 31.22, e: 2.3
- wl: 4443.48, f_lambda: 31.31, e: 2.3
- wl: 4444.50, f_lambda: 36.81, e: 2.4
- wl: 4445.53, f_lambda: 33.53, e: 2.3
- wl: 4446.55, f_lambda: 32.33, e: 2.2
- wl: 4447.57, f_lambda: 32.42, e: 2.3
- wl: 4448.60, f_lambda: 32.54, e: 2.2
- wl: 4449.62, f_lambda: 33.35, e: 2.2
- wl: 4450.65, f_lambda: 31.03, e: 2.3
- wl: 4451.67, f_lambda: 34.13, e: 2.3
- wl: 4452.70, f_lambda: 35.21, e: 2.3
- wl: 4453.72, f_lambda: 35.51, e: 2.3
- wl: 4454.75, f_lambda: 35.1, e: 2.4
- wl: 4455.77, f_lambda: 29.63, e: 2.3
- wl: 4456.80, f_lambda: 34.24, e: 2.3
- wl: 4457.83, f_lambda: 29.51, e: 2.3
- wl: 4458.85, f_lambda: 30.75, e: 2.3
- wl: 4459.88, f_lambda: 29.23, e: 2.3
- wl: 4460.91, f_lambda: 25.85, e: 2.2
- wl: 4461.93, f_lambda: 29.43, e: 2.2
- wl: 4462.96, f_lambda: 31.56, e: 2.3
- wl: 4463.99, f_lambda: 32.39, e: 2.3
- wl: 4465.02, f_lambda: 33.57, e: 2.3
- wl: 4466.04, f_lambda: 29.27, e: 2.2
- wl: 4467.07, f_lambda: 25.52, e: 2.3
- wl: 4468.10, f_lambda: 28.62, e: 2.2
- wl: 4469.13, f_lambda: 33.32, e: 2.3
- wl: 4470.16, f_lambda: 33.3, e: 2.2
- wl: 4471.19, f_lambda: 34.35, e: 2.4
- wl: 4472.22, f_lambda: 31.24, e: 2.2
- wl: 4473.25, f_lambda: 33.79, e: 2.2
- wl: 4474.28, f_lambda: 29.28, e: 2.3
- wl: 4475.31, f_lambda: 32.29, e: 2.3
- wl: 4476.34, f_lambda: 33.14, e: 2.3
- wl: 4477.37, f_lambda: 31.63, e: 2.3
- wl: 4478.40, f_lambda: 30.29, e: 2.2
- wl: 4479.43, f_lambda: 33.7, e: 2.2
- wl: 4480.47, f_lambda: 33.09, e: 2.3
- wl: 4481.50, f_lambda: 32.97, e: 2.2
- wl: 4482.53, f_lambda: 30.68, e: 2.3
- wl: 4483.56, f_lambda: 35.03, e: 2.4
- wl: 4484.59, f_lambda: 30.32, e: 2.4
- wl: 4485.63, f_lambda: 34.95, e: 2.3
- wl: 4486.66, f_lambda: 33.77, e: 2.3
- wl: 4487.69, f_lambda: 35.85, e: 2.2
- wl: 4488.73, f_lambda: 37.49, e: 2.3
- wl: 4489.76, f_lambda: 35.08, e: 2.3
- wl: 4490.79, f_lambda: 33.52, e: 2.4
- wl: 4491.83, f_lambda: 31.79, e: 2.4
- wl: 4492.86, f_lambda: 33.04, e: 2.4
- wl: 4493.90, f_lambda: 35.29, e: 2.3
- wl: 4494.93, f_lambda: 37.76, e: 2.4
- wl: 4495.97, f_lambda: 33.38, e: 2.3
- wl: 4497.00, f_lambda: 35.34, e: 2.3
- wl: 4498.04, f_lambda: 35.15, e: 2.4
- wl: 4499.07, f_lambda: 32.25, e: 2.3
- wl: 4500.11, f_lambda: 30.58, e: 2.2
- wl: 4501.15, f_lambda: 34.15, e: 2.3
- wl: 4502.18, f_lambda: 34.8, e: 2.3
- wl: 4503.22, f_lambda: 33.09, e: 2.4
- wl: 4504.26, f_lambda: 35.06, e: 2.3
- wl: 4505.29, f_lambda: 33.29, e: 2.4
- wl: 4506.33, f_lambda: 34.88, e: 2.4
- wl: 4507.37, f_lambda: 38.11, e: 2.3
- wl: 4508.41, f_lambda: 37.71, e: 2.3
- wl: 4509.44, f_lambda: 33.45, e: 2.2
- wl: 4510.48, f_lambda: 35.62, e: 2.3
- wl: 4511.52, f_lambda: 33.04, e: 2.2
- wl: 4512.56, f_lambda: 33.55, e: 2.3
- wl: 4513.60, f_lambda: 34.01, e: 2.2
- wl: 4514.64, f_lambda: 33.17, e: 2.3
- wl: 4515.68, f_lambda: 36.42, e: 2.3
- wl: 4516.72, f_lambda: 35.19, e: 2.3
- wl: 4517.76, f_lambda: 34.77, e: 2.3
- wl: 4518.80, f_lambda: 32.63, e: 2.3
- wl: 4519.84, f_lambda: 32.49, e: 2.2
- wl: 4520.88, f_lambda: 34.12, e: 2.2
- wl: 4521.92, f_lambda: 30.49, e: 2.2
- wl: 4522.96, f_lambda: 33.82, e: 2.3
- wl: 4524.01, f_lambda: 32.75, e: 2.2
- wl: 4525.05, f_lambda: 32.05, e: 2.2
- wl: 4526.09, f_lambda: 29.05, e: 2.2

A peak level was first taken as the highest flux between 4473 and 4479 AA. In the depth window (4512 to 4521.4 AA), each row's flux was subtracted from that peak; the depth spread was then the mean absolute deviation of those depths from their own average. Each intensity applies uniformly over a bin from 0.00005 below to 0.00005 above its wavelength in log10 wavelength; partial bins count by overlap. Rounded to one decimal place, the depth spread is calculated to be 1.0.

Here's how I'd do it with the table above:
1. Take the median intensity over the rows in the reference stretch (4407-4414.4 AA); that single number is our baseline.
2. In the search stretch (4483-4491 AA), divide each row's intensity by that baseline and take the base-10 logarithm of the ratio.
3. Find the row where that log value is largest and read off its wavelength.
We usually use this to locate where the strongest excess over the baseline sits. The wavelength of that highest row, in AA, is 4488.73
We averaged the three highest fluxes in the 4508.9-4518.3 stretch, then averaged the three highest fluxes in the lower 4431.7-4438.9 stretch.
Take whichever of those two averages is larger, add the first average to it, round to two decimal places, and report 71.49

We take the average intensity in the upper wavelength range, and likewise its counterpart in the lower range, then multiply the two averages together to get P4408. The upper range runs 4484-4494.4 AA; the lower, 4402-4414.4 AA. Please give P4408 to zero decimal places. 1045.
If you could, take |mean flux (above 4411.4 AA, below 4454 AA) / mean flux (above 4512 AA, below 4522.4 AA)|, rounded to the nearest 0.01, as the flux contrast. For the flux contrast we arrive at 0.95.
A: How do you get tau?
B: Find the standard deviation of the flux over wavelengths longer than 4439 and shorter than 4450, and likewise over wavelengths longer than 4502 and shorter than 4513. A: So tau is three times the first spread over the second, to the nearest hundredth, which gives 2.59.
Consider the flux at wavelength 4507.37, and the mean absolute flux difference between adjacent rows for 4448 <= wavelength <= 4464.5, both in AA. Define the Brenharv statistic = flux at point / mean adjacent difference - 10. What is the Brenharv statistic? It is 6.1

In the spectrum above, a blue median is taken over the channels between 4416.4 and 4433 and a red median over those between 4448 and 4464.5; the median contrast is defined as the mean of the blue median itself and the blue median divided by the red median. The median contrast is 16.6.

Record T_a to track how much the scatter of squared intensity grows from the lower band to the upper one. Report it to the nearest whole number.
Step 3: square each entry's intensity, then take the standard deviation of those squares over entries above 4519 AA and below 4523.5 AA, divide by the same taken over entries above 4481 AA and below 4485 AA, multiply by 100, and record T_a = 75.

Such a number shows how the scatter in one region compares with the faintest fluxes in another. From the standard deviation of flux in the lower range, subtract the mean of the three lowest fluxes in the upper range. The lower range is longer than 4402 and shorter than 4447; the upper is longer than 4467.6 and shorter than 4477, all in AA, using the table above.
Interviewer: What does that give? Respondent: -27.5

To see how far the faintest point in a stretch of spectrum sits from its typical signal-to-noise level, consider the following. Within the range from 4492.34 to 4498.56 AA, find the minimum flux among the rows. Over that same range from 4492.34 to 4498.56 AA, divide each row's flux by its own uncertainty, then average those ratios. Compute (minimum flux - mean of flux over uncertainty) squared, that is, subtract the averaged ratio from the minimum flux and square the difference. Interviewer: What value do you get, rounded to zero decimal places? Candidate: 329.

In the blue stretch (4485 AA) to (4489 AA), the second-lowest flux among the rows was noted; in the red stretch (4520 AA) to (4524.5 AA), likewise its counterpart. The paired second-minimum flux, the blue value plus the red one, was 68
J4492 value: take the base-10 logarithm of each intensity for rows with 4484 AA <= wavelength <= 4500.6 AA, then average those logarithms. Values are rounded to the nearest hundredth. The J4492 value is 1.53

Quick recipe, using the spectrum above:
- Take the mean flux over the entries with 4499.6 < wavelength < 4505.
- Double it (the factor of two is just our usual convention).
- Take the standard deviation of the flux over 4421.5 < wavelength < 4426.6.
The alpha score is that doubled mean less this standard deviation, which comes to 65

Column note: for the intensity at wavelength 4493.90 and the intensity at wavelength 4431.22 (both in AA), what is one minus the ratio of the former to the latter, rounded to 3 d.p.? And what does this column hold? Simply -0.073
